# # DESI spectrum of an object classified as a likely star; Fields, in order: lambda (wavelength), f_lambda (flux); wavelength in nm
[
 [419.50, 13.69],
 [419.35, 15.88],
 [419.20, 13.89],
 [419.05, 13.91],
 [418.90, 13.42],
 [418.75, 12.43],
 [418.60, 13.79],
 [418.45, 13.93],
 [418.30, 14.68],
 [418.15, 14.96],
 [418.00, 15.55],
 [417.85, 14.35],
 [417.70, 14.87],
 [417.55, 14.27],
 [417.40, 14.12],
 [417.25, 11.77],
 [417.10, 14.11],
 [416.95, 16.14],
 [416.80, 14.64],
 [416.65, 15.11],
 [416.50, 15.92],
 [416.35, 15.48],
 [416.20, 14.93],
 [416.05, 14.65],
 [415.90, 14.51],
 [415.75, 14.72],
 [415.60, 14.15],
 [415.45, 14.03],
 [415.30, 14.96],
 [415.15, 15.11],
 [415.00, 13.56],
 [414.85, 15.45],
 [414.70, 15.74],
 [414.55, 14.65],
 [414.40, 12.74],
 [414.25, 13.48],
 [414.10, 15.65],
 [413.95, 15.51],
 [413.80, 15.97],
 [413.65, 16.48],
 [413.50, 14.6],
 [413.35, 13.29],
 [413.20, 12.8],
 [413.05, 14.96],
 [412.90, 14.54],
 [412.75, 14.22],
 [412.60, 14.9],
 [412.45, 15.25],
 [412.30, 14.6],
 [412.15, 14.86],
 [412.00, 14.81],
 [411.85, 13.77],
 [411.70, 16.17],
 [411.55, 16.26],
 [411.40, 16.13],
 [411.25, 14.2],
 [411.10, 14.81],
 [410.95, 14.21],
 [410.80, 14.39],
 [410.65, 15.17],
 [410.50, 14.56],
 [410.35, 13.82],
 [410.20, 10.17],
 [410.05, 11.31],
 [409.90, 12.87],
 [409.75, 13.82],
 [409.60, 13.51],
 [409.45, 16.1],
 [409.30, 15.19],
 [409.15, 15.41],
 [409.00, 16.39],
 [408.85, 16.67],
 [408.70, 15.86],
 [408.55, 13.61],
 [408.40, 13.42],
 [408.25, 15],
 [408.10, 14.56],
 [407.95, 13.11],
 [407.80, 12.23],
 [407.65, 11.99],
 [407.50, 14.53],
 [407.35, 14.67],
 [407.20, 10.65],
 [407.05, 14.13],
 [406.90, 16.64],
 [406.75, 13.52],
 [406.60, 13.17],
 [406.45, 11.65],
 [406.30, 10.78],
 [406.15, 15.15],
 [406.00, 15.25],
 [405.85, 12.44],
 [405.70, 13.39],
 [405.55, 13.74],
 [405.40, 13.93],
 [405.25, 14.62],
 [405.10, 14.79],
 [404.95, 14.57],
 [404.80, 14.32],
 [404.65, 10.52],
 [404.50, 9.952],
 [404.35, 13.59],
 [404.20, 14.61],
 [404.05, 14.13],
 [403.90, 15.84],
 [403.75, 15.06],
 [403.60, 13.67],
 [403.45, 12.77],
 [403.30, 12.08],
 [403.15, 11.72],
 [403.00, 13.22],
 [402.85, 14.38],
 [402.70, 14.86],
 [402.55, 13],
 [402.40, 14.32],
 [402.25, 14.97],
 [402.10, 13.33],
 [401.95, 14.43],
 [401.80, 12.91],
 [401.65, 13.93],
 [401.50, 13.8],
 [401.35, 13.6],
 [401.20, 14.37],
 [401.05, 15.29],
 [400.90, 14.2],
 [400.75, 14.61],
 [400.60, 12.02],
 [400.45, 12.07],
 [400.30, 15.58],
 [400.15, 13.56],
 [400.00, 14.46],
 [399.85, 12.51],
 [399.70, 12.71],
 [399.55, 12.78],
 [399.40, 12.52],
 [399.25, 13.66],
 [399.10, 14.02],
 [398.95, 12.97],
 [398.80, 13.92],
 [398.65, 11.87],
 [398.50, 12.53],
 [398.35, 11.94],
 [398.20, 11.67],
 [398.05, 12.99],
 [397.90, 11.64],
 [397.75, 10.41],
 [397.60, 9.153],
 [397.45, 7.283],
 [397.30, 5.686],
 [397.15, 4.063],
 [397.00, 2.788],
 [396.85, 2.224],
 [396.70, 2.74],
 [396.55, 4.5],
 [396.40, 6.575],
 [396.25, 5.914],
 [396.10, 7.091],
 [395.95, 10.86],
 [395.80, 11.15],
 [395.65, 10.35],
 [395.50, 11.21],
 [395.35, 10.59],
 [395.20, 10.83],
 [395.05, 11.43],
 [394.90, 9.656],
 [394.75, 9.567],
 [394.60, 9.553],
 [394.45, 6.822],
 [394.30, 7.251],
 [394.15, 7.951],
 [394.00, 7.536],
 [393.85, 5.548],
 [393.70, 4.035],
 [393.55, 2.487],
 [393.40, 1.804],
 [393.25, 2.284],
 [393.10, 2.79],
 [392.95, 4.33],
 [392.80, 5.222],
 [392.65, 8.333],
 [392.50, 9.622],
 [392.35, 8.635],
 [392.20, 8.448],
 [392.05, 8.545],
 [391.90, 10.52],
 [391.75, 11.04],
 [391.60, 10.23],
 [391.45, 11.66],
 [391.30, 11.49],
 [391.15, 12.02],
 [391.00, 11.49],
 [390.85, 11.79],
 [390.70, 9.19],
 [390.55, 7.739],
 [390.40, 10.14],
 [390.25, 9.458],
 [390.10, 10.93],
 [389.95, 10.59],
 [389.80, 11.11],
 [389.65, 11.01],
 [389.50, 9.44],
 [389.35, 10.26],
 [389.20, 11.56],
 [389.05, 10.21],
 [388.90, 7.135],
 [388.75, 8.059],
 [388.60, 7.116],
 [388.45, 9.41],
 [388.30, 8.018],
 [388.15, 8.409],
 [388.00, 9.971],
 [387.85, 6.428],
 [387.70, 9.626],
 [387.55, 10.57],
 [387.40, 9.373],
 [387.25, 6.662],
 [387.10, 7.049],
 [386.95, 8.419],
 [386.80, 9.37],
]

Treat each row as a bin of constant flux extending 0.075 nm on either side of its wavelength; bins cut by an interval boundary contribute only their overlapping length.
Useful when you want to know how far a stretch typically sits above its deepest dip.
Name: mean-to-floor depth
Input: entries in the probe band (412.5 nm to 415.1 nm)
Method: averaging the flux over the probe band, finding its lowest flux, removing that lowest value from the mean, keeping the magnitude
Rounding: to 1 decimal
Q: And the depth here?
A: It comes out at 1.9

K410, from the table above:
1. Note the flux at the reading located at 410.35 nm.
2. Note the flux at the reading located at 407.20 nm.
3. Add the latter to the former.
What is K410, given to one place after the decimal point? 24.5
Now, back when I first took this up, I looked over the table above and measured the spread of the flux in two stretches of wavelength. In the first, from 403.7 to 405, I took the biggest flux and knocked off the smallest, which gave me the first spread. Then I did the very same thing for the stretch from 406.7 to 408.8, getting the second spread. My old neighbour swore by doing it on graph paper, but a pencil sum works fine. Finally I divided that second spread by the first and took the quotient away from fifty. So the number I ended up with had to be 49.0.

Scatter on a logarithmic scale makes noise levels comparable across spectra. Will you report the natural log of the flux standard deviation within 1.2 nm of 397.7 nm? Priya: 1.4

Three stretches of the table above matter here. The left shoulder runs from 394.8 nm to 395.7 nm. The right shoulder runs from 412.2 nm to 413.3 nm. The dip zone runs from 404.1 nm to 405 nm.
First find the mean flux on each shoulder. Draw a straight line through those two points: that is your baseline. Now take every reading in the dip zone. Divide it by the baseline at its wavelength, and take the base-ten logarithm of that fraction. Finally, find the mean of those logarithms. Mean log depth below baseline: 0.003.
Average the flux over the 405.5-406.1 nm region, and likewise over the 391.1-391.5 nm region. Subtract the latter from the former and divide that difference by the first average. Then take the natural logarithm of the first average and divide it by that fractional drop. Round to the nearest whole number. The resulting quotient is 18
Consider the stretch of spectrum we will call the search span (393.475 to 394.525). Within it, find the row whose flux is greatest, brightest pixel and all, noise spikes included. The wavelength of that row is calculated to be 394.15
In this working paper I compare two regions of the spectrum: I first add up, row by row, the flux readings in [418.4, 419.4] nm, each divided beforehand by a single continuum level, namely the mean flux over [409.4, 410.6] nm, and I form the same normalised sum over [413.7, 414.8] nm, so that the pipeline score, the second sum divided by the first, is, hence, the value 1.1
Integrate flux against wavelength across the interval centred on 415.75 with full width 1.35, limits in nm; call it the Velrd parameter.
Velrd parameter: 20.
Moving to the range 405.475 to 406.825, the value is 18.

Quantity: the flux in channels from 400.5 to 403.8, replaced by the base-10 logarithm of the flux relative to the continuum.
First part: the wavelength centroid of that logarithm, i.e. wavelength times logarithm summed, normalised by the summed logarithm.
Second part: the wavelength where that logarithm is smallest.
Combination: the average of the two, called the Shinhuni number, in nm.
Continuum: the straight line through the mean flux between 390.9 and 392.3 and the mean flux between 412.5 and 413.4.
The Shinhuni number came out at 402.54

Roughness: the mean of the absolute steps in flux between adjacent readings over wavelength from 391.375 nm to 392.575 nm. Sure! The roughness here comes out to 0.86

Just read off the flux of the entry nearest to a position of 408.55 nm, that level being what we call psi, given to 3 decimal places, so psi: 13.610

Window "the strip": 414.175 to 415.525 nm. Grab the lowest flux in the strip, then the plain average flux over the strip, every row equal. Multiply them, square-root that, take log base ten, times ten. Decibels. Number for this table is 11.3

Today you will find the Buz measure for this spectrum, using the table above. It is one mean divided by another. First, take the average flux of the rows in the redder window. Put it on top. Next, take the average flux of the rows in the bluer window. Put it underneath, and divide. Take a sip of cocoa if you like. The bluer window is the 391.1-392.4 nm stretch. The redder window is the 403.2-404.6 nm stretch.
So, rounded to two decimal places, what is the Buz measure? 1.31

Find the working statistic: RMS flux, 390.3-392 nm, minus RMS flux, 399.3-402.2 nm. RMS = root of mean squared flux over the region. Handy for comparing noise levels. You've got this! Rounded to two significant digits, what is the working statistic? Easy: -2.9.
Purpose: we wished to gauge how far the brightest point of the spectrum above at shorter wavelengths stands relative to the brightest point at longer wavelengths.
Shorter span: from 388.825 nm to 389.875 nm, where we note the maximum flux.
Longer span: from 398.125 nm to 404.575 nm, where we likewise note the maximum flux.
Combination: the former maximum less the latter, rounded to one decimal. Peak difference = -4.3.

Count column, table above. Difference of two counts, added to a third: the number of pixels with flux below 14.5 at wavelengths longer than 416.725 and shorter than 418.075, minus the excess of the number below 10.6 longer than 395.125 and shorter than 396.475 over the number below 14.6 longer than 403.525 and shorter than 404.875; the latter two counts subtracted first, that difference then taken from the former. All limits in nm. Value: 6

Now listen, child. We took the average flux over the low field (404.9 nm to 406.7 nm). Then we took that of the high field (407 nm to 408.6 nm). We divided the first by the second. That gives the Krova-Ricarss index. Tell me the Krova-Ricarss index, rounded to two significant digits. 1.0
